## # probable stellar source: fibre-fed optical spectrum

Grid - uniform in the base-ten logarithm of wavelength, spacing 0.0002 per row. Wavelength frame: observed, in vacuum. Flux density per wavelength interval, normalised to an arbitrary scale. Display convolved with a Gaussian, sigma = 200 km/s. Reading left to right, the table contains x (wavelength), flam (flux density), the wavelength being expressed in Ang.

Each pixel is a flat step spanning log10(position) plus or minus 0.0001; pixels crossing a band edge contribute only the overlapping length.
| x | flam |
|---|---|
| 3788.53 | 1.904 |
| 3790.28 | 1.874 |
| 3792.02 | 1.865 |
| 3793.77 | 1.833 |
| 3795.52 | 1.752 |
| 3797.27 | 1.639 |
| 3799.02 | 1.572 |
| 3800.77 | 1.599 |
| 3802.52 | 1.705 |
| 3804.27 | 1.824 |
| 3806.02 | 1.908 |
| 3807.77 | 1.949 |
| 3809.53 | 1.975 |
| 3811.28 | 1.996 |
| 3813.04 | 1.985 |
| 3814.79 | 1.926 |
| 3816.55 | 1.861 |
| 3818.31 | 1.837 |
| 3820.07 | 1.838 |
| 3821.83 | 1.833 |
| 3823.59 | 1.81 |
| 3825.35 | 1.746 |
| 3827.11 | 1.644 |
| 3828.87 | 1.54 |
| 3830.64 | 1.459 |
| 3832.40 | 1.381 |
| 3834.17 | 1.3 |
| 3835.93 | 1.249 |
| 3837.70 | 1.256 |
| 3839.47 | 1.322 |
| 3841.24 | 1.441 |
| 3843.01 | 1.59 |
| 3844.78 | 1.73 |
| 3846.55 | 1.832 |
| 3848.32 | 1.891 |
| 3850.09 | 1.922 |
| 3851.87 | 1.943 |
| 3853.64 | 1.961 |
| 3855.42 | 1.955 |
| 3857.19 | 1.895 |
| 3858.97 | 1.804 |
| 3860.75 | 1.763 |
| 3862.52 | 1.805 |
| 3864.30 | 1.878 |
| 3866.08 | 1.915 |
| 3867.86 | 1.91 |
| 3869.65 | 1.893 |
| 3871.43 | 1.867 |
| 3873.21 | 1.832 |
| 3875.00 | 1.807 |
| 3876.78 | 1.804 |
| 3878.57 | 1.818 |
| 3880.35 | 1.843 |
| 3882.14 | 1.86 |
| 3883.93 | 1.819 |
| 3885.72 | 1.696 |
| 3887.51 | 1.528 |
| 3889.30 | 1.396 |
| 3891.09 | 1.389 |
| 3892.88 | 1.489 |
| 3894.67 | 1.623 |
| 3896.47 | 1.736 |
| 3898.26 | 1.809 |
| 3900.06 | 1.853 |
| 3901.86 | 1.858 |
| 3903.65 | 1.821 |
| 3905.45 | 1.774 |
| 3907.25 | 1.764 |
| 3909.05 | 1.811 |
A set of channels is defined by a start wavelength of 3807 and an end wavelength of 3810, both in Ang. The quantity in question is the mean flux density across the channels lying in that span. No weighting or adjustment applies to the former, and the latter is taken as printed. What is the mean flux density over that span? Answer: 1.96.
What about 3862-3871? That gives 1.88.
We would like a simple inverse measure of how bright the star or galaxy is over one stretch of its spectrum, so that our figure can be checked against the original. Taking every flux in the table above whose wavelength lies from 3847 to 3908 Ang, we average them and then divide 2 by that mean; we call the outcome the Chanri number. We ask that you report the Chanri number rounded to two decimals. 1.12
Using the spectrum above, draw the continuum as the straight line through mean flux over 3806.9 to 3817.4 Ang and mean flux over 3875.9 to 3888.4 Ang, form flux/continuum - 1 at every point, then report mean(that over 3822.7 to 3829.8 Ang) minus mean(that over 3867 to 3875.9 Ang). -0.16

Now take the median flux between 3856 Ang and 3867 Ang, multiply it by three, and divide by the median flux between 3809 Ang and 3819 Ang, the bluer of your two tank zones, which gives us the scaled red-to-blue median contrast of 2.83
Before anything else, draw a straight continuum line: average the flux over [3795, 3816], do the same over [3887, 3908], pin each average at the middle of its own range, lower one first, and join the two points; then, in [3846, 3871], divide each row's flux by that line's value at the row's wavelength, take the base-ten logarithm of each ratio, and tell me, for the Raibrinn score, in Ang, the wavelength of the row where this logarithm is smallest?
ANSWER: 3860.75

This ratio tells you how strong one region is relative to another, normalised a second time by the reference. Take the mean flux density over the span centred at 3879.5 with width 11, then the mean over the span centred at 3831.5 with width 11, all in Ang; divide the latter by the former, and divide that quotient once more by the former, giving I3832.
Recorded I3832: 0.43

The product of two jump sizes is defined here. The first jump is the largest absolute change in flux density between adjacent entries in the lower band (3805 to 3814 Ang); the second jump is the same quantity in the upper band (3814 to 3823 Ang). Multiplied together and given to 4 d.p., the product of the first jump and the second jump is 0.0027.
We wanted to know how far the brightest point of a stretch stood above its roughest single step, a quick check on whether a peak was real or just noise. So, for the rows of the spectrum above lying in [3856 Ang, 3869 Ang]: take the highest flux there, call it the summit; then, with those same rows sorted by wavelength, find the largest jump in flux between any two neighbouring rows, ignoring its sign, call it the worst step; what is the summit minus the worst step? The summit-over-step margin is 1.82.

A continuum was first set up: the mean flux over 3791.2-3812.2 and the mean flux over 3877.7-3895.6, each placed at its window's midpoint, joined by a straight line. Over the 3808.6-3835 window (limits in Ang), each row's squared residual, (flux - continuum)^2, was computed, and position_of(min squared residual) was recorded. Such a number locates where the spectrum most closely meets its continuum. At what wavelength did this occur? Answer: 3825.35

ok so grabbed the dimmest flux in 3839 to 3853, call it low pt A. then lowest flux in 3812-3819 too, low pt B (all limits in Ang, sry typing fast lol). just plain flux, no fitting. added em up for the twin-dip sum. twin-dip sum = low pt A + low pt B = 3.16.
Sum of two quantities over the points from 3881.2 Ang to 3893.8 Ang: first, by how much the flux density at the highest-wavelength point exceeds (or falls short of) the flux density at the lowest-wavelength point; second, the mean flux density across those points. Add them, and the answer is 1.2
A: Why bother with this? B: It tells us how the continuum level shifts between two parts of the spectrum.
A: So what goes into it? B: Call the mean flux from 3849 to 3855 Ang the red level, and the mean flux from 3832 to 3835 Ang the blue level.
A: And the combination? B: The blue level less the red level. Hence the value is -0.6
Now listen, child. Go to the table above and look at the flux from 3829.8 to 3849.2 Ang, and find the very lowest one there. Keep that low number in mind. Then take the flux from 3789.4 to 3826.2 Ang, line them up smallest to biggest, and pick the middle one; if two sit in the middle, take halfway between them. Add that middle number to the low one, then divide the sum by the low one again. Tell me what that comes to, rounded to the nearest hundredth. 2.47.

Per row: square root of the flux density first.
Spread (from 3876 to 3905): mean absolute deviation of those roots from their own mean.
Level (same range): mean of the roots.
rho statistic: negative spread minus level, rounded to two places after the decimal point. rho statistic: -1.36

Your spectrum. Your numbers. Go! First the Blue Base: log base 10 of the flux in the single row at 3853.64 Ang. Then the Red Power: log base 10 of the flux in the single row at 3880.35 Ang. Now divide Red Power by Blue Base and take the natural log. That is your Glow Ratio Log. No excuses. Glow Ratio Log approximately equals -0.10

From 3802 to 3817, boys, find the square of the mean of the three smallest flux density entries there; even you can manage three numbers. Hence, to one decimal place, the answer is 3.2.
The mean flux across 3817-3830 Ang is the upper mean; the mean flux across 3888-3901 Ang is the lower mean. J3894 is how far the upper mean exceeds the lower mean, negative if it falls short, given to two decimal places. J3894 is 0.14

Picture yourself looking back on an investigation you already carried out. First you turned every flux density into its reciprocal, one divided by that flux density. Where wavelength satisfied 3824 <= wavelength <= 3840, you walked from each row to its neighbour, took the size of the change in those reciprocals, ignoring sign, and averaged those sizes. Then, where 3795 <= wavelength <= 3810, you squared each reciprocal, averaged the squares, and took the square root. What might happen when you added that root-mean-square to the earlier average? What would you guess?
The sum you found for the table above 0.60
